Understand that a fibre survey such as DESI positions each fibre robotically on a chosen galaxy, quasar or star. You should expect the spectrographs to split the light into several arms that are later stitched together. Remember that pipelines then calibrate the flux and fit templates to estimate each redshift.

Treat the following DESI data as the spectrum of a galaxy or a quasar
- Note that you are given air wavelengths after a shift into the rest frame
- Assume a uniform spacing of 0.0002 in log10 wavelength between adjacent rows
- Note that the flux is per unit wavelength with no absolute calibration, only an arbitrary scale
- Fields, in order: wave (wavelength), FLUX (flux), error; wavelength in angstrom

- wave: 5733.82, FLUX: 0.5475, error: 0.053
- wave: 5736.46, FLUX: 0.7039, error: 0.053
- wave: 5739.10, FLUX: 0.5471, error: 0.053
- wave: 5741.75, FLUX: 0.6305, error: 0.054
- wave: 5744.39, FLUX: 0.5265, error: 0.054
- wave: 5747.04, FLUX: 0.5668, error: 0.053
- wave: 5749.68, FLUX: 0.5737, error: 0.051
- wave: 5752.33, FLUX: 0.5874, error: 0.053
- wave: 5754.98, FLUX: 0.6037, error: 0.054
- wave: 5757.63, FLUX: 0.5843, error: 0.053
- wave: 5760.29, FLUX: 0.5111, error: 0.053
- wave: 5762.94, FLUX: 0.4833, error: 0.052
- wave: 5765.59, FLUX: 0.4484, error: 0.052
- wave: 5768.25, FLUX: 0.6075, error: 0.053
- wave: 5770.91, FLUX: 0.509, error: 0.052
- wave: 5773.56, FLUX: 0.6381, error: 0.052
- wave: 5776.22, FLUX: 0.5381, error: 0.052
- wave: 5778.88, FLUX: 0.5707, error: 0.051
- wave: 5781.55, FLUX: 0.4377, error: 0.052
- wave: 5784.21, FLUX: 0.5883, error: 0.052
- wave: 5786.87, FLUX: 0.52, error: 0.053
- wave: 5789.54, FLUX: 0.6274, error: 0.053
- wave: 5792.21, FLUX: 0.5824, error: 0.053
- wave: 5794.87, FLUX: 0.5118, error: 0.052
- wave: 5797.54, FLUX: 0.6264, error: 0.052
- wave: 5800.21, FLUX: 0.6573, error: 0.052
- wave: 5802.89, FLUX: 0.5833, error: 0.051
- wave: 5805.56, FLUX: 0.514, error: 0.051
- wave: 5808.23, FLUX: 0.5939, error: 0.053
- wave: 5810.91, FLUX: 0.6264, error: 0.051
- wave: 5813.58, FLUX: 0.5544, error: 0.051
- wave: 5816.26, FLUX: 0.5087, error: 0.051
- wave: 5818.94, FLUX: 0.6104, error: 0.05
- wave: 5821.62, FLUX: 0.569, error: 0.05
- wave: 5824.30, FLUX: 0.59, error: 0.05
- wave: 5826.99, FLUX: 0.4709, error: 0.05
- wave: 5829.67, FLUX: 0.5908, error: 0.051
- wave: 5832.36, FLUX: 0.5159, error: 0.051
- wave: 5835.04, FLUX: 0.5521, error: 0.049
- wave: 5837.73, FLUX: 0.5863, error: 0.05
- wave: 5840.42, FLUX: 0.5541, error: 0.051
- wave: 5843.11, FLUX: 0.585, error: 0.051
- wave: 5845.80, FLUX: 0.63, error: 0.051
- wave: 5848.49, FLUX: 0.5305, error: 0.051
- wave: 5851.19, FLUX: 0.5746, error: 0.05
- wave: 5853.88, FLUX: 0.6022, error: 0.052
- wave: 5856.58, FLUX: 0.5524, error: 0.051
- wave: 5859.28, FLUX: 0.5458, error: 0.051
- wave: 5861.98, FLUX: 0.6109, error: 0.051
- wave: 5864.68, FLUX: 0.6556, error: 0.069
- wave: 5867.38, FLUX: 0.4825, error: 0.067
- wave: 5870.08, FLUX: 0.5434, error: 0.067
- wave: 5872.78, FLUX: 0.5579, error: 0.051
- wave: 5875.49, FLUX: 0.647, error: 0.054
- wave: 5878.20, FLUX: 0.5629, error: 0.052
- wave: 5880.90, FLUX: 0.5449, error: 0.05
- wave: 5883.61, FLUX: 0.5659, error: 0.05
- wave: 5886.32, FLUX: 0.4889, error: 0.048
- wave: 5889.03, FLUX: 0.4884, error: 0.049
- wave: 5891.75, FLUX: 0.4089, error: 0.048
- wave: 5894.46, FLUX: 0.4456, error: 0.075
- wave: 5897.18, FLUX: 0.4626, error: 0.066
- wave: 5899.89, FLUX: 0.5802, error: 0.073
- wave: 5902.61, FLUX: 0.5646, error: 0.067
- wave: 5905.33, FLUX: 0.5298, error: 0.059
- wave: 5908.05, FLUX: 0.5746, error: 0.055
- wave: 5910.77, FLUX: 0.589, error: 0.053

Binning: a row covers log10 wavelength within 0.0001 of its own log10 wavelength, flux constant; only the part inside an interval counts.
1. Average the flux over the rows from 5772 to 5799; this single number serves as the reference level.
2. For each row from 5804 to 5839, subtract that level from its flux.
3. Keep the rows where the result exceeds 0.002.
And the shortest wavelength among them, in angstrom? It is 5808.23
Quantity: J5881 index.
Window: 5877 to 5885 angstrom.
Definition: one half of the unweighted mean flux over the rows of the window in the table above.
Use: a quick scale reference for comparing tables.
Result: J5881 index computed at 0.279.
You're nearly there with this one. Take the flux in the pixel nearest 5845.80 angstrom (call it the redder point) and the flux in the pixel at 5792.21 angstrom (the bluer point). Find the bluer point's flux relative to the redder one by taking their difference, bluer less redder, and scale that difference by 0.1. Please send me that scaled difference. -0.005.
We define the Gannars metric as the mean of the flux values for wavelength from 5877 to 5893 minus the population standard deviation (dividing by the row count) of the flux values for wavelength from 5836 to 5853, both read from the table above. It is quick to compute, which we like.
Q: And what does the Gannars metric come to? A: 0.479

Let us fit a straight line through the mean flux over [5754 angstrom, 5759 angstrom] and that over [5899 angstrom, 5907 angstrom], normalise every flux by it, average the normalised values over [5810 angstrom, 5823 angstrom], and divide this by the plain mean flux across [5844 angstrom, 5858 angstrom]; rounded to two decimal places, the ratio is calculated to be 1.71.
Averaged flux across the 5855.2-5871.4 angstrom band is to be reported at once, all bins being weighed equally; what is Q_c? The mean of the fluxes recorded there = 0.5651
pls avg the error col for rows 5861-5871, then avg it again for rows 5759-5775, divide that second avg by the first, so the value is 0.82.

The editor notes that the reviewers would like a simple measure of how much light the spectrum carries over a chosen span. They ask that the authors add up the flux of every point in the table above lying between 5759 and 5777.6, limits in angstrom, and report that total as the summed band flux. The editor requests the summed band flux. 3.74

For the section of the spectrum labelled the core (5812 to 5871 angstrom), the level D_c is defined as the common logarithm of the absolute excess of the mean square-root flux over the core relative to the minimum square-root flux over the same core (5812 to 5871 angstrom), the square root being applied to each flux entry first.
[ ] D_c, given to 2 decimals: -1.19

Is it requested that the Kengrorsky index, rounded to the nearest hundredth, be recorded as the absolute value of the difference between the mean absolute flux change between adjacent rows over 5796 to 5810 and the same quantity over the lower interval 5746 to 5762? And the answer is 0.04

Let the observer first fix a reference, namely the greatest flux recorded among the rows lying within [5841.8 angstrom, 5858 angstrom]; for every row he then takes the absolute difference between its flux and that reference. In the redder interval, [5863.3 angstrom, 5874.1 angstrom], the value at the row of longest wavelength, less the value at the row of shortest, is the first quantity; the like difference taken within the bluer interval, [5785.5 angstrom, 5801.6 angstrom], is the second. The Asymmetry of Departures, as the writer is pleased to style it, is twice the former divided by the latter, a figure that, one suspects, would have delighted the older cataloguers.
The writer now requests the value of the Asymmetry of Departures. -1.1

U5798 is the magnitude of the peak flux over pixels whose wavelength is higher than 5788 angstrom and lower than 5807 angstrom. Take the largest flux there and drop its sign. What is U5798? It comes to 0.657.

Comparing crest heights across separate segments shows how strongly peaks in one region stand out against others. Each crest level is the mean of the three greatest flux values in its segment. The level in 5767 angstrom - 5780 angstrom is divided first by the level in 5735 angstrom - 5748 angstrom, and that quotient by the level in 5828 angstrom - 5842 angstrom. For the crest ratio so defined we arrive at 1.66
